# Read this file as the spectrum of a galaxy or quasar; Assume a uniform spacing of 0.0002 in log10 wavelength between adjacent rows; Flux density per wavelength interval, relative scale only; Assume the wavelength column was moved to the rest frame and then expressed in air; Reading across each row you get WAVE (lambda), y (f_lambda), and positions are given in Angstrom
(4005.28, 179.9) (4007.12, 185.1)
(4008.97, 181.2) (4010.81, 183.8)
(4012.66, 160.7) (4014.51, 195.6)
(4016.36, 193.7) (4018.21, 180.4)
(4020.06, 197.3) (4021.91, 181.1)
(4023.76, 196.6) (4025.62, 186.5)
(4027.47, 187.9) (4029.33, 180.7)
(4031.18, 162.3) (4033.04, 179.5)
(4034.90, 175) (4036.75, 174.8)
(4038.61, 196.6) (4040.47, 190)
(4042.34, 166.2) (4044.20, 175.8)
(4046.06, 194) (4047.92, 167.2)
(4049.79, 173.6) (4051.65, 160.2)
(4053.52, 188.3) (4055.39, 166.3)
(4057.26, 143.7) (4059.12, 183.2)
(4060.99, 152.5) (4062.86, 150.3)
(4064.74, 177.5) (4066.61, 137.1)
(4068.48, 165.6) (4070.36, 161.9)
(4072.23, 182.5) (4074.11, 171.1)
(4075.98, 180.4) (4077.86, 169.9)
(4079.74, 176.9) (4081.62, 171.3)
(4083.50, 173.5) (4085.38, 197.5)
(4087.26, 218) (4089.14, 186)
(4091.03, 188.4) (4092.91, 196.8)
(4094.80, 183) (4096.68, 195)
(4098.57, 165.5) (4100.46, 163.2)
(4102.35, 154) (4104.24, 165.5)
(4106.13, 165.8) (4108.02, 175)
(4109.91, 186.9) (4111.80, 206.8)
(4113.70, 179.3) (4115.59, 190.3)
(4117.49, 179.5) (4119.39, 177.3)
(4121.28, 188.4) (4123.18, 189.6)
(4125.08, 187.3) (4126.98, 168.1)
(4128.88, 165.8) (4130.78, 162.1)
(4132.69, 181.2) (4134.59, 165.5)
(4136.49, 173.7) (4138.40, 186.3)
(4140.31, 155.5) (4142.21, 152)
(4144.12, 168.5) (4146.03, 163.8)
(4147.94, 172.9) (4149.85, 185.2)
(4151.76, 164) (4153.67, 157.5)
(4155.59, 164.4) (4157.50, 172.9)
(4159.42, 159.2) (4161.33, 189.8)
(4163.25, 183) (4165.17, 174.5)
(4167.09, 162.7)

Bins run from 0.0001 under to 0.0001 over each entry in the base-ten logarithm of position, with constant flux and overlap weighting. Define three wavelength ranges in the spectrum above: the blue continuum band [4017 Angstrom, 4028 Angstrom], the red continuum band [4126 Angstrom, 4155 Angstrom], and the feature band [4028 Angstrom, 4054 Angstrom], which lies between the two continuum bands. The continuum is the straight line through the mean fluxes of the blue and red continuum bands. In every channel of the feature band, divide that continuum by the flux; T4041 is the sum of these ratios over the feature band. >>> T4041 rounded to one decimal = 14.7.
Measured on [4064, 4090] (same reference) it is 14.4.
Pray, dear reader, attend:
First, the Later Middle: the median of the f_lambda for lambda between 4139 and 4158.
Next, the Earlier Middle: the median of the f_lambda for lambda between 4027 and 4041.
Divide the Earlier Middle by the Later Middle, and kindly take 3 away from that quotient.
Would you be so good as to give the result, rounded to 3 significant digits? -1.90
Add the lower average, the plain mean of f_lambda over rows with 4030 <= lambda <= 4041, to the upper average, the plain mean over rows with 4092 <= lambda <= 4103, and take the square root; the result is 18.87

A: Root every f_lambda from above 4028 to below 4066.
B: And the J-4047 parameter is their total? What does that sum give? 263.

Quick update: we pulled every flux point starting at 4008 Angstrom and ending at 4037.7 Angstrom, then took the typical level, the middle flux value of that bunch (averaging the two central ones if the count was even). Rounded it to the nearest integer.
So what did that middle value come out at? 181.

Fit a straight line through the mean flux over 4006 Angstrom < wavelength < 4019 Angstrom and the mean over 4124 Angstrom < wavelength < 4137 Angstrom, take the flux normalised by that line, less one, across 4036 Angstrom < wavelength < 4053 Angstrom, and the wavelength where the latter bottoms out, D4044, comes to 4051.65 Angstrom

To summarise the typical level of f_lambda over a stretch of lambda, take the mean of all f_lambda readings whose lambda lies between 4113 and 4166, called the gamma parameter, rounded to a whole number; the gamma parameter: 173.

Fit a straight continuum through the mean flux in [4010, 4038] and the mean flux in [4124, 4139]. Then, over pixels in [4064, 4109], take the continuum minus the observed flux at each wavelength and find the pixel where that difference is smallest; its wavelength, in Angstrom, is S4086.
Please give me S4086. 4087.26 Angstrom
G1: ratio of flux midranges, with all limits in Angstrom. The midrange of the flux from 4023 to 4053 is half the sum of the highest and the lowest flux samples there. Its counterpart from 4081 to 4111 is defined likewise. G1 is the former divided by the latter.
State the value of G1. 0.96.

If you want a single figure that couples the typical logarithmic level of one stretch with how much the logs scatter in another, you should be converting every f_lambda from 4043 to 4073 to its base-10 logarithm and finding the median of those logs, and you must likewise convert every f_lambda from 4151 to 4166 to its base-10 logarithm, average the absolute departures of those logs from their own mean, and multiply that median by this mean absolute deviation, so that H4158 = 0.053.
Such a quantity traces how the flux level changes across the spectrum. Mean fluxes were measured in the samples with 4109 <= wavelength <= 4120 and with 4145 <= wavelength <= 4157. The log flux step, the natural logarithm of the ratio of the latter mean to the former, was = -0.11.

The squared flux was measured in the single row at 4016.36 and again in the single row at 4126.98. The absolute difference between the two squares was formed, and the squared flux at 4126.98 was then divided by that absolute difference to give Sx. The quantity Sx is 3.1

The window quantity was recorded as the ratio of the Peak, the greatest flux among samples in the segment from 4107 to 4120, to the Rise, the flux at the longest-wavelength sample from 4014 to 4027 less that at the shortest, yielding -23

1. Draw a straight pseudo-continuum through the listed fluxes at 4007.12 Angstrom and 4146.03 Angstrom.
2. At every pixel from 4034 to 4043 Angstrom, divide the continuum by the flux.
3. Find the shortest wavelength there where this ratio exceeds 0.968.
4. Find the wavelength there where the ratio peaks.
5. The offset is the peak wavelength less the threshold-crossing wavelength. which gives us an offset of 7.4 Angstrom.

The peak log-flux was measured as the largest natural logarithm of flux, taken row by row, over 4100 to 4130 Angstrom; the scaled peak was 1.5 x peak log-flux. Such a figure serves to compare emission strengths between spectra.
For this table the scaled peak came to 8.00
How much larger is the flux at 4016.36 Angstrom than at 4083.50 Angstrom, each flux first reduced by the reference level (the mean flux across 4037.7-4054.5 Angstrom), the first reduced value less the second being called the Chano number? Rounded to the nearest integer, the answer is 20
